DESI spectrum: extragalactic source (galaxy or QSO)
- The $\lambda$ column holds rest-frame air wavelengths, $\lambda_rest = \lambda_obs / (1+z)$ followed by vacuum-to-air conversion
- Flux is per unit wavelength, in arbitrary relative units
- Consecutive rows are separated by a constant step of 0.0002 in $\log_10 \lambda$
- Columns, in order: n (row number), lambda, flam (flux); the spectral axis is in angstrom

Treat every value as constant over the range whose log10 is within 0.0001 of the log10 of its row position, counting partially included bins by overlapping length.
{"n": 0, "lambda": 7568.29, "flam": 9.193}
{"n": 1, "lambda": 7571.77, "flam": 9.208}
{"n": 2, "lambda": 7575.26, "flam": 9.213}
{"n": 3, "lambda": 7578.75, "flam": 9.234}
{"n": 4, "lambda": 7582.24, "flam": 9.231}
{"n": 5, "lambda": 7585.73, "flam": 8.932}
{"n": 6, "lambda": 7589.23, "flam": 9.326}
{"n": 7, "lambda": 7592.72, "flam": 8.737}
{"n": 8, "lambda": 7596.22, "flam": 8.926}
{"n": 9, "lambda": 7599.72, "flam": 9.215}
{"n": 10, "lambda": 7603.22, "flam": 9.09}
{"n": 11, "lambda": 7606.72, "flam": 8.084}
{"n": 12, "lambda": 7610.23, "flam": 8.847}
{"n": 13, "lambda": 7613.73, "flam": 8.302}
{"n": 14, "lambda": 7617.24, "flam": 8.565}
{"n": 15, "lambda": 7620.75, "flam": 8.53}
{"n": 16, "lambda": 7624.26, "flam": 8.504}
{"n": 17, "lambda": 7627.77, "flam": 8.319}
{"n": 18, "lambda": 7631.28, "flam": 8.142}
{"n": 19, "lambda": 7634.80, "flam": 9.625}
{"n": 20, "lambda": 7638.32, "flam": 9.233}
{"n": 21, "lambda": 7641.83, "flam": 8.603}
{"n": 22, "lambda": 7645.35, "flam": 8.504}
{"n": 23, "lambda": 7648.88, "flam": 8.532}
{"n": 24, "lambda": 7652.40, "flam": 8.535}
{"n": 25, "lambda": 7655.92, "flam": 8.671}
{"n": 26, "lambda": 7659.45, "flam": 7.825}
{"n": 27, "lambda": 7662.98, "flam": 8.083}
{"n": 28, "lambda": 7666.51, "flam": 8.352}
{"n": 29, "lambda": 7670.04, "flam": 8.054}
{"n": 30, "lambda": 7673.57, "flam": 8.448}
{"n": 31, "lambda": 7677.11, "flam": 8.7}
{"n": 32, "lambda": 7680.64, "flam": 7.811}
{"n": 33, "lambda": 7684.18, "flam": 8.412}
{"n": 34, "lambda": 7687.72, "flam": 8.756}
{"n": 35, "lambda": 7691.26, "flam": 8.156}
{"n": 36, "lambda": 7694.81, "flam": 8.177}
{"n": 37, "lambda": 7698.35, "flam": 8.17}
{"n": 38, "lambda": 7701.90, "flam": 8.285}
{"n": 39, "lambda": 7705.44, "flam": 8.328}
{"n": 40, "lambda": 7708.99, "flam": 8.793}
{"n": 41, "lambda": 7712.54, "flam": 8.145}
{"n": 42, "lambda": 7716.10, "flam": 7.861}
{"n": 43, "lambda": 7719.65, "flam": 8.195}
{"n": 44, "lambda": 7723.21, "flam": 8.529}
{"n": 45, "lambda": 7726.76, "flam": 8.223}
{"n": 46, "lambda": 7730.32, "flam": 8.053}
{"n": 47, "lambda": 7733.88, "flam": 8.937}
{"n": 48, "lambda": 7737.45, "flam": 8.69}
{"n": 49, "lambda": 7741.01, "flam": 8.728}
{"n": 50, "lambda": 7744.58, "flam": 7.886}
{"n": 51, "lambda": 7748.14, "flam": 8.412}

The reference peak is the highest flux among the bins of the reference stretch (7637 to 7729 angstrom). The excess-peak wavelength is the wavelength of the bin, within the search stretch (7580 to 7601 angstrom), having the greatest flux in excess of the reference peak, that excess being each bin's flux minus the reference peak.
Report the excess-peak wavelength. 7589.23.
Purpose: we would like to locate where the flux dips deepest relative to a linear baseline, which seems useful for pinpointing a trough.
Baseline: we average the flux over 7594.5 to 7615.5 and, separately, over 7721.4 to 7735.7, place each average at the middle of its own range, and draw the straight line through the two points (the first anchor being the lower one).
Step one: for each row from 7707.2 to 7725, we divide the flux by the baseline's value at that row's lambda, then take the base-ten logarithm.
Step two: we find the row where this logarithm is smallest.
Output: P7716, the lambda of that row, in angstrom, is 7716.10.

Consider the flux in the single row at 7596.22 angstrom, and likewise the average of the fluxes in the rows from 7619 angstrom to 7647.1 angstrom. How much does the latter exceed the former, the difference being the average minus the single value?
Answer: -0.2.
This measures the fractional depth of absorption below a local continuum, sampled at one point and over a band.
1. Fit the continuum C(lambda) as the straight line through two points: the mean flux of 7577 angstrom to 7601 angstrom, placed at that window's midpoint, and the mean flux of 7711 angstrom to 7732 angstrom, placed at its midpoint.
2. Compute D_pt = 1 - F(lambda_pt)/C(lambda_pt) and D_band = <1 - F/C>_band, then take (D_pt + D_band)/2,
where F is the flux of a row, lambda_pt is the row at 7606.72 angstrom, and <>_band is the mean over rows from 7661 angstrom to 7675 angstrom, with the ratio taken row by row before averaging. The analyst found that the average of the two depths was 0.067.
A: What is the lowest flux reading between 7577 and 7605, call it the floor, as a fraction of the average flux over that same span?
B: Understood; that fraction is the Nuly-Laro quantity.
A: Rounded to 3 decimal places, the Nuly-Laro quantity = 0.962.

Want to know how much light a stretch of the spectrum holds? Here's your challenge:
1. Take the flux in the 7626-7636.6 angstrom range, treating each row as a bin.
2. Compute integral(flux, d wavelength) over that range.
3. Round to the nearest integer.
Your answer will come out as 92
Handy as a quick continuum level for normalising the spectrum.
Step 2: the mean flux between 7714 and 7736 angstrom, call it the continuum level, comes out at 8.30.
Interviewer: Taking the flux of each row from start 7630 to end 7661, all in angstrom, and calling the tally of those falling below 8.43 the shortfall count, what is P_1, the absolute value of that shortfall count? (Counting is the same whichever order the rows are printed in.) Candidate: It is 2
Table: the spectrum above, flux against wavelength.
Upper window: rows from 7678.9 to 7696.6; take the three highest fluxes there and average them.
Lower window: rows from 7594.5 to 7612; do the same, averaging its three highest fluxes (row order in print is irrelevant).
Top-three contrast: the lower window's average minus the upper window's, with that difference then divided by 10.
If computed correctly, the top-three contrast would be 0.06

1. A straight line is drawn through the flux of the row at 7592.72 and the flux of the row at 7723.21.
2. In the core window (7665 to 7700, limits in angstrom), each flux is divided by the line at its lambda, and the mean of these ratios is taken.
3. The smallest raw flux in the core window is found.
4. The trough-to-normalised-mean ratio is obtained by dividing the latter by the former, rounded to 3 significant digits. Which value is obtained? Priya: 8.08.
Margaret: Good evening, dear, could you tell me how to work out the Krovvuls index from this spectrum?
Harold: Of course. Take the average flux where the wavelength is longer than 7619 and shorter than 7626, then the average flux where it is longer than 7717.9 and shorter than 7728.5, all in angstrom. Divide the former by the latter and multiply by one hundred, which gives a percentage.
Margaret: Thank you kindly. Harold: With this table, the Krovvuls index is 102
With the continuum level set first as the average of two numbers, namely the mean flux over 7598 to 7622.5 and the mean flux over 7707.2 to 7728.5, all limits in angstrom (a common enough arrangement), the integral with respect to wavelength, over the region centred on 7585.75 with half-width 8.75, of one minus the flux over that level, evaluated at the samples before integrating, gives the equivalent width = -1.3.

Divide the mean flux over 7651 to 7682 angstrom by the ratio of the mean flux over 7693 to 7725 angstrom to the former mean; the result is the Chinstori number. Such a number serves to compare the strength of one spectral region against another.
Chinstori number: 8.3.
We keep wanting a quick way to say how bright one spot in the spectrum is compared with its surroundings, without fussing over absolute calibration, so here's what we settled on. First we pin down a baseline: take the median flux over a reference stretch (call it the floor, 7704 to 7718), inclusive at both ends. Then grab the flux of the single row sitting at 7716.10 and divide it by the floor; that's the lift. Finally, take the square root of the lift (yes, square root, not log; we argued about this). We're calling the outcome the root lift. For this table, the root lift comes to 0.98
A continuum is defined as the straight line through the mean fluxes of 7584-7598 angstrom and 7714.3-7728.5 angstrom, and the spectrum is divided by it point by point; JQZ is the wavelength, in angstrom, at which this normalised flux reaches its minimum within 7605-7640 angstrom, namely 7606.72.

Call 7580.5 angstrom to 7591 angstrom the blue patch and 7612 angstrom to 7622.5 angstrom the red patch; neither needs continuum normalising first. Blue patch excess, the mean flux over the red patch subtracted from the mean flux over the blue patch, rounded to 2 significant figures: 0.70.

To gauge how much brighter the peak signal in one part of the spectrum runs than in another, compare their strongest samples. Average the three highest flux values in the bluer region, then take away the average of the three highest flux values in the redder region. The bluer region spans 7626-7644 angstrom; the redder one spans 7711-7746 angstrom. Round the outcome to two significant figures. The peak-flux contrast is 0.37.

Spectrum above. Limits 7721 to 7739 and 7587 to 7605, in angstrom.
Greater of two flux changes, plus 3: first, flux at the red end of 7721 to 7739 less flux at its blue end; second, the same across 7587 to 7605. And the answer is 3.2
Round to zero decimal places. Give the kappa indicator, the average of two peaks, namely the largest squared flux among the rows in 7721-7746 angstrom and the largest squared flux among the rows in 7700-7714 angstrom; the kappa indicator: 79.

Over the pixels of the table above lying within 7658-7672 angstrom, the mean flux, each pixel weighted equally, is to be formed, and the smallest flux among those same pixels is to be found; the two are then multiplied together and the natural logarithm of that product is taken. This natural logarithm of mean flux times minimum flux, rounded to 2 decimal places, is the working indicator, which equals 4.15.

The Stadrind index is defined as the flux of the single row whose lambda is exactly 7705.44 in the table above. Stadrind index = 8.328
